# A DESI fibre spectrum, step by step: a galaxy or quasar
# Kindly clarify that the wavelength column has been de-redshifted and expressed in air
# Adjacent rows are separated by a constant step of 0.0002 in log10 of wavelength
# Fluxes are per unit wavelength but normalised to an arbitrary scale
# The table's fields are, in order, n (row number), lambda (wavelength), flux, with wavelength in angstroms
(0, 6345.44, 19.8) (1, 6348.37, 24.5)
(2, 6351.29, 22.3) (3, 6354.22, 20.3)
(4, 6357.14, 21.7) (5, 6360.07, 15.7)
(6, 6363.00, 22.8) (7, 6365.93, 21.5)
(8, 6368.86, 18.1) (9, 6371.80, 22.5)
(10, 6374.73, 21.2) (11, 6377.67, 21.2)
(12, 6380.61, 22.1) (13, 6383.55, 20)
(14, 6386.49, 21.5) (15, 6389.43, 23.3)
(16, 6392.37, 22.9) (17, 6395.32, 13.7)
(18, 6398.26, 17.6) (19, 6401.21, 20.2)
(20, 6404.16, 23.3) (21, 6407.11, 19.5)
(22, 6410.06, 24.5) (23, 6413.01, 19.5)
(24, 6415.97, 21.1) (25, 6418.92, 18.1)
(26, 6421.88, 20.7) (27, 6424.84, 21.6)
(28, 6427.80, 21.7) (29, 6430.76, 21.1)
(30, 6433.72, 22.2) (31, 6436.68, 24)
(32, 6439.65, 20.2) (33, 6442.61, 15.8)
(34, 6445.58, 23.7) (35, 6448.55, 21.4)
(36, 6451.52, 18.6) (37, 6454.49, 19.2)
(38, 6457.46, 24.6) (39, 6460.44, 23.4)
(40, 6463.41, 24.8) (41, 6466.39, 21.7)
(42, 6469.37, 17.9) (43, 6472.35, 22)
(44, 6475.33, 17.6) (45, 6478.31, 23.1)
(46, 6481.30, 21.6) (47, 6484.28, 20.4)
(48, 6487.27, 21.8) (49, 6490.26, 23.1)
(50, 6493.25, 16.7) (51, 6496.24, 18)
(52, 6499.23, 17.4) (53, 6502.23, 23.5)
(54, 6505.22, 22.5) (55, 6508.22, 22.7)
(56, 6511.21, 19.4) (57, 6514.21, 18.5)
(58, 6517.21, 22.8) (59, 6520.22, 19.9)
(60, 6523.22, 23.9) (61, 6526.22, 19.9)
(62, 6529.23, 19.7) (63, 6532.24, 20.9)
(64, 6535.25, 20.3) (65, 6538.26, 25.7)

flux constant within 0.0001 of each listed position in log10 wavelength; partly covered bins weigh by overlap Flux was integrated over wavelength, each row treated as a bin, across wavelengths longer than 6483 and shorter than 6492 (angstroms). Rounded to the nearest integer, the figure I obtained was 195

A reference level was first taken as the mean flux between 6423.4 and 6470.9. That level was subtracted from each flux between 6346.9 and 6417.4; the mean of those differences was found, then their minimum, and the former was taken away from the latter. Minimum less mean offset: -7.2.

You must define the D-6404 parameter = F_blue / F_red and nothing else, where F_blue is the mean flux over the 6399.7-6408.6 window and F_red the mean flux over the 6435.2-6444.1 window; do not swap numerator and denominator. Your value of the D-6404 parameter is 1.05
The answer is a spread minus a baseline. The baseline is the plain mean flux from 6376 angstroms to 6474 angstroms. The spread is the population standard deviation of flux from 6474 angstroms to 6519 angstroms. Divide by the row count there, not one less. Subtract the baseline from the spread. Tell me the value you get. -18.6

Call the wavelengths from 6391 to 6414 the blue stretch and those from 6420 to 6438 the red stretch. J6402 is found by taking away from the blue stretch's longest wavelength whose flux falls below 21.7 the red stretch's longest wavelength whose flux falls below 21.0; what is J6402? -8.9 angstroms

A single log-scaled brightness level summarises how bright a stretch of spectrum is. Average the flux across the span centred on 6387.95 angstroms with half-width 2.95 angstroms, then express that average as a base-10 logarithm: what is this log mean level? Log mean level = 1.35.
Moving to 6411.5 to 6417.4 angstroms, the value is 1.31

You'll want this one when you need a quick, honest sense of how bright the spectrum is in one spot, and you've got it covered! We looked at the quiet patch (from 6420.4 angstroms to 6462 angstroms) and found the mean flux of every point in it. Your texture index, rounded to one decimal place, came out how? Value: 21.3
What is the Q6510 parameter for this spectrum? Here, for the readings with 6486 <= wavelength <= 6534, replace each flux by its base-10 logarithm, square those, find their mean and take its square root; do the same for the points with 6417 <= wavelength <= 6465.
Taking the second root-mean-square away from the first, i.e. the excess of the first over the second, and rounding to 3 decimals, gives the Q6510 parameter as -0.013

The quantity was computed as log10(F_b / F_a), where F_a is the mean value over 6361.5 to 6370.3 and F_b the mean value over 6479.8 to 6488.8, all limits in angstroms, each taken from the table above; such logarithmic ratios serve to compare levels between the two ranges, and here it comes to 0.010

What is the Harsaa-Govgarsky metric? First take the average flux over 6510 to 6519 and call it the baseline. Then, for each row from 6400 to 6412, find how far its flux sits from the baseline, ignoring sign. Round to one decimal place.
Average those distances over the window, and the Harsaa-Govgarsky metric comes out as 2.0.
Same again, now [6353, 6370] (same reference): 2.0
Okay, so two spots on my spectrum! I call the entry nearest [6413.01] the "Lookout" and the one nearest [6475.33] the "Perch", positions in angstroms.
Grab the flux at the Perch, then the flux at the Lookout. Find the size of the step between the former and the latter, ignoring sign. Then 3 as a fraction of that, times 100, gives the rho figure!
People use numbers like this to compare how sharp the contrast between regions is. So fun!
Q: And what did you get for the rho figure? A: 158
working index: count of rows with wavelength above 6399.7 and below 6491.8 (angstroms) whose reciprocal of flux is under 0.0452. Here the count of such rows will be 10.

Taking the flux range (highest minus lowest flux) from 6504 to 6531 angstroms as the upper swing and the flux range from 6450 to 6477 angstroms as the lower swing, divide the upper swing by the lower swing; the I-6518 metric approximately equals 0.75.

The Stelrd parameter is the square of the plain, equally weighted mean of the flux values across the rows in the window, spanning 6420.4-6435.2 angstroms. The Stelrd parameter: 461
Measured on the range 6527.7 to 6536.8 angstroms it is 412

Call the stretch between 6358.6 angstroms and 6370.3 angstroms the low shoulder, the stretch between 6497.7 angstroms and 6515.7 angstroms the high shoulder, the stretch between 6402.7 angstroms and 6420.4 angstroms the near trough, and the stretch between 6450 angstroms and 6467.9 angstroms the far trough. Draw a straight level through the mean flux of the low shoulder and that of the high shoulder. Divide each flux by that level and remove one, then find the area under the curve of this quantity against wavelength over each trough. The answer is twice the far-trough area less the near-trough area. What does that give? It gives 2.1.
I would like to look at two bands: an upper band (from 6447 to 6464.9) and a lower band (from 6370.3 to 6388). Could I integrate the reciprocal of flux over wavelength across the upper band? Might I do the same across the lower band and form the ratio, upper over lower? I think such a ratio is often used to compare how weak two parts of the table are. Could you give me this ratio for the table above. 1.00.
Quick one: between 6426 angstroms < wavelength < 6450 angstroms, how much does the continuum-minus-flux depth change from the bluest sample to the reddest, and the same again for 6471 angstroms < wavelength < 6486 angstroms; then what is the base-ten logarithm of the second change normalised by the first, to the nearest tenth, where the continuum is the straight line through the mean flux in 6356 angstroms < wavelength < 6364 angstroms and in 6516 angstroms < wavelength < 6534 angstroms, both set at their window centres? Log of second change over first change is 0.6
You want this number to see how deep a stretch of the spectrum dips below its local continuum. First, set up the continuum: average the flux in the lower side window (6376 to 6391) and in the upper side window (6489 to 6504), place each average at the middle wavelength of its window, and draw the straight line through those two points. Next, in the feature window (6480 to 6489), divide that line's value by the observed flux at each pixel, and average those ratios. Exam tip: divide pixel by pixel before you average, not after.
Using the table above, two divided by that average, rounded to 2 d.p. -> 2.13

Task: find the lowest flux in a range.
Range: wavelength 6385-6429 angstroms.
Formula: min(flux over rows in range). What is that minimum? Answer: 13.7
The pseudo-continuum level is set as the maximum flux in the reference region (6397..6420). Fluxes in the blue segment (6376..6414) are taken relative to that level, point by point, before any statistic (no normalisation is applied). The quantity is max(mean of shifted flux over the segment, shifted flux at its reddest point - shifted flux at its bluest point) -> -1.7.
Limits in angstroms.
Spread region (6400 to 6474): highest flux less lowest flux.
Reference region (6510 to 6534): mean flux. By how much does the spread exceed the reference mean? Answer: -11.6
